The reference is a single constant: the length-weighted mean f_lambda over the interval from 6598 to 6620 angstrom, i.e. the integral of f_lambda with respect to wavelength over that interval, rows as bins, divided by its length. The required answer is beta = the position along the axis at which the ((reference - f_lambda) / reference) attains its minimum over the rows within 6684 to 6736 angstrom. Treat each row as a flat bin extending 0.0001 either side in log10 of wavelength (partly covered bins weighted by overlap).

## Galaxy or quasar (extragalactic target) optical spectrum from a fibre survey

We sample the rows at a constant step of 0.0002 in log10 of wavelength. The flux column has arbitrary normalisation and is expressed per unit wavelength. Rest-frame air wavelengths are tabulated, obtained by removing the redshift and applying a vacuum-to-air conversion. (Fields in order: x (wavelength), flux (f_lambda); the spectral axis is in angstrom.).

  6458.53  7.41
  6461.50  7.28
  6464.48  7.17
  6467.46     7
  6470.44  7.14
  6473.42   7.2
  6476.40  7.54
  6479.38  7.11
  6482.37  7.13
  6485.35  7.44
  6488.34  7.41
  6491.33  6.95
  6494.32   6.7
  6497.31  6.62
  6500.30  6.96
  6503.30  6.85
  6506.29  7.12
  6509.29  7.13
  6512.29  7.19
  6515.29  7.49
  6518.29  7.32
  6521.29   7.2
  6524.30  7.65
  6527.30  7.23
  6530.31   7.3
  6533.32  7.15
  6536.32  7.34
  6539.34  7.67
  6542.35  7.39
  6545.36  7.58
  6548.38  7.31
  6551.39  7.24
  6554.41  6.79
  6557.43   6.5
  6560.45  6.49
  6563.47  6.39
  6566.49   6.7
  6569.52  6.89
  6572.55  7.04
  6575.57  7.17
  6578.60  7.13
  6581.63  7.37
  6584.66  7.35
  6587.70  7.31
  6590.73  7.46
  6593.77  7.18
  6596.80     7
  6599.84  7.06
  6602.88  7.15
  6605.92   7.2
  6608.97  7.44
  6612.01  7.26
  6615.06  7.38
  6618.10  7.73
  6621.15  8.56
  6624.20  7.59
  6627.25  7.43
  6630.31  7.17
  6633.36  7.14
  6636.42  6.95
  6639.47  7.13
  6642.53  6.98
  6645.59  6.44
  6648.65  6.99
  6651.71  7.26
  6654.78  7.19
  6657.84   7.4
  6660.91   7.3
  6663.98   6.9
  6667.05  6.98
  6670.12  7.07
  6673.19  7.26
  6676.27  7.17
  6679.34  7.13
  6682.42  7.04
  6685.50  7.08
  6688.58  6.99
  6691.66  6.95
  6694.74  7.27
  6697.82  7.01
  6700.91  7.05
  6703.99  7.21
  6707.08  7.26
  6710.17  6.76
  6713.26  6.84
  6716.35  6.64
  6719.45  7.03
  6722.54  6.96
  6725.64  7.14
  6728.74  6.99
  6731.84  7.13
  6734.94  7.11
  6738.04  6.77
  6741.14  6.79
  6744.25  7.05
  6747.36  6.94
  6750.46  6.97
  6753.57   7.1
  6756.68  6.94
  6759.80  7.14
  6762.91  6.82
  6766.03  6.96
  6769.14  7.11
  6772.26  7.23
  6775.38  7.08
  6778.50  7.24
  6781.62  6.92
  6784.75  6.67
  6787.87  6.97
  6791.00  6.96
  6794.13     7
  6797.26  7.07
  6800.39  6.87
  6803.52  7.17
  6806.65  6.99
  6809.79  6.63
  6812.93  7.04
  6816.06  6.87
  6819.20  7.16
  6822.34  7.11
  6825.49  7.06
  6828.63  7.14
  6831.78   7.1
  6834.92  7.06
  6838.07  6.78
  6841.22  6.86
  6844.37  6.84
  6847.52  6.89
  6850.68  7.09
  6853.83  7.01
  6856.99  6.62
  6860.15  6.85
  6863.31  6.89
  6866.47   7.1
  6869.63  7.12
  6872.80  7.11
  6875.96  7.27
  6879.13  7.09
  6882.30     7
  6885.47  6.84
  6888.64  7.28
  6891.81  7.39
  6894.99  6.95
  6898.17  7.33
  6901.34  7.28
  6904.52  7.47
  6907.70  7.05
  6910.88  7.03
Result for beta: 6694.74 angstrom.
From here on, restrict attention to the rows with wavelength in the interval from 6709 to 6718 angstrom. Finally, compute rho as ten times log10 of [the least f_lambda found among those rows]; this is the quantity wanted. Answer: 8.22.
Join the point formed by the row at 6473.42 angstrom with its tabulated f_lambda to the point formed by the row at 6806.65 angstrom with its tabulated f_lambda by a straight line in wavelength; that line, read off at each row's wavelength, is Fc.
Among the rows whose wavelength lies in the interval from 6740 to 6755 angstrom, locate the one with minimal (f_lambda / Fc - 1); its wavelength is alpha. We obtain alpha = 6741.14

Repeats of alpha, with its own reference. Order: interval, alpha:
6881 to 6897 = 6885.47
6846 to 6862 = 6856.99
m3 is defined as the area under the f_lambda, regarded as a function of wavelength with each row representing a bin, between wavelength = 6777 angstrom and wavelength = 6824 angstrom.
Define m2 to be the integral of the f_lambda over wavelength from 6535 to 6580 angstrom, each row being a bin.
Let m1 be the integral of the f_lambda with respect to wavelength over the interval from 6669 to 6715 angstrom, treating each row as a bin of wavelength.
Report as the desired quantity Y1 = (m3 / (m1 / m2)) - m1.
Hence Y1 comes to -6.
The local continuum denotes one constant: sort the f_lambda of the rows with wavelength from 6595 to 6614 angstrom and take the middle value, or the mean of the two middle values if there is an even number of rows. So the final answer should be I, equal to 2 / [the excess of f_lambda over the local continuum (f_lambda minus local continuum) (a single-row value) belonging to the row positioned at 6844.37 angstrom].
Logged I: -6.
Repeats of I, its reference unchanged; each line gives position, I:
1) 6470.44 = -57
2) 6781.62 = -8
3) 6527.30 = 36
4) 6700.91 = -16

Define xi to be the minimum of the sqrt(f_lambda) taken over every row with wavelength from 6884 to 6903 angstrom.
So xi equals 2.62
